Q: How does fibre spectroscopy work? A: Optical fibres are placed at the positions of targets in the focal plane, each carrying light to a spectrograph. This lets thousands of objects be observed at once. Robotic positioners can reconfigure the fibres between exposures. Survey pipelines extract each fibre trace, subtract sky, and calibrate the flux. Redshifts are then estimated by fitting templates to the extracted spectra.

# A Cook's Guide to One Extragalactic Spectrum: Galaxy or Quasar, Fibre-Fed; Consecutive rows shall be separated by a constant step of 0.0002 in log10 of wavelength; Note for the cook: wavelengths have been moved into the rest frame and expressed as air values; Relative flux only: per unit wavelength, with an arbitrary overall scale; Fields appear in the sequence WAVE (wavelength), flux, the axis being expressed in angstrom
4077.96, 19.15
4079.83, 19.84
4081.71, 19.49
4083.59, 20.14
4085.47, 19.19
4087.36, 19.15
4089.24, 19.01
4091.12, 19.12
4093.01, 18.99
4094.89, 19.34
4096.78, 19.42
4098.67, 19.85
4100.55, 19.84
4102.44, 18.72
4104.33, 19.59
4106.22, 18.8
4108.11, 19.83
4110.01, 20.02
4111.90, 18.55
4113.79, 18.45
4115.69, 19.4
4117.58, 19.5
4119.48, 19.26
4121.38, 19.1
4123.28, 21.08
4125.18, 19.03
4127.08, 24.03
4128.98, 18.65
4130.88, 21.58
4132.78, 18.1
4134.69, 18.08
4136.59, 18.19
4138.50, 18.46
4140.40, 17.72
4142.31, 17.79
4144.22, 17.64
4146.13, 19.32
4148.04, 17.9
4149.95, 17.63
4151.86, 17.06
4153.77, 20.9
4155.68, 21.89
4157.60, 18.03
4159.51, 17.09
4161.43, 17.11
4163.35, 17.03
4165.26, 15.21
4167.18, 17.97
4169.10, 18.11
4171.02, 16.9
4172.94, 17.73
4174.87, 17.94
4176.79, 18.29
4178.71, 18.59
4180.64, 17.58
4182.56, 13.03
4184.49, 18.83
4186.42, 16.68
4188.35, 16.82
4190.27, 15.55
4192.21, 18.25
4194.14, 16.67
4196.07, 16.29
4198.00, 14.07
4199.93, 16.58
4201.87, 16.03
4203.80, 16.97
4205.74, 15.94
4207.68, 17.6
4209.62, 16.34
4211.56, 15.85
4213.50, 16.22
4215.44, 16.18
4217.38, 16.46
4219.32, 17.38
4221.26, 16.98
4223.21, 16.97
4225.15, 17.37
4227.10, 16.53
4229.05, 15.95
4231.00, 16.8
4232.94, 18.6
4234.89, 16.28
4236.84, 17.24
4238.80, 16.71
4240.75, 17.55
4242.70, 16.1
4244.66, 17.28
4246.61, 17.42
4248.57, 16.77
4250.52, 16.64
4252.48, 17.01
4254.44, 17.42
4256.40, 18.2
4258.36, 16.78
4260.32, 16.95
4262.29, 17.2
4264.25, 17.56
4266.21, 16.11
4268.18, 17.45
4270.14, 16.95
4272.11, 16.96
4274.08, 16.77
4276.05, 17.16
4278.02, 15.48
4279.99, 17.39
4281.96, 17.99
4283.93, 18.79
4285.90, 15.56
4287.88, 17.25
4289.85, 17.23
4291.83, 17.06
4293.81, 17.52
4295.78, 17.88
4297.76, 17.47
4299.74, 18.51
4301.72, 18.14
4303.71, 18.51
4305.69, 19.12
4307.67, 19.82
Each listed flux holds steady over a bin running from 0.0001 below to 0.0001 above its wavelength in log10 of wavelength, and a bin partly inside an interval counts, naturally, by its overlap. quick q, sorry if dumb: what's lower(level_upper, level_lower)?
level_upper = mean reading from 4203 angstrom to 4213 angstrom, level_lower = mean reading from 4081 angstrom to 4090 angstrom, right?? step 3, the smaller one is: 16.5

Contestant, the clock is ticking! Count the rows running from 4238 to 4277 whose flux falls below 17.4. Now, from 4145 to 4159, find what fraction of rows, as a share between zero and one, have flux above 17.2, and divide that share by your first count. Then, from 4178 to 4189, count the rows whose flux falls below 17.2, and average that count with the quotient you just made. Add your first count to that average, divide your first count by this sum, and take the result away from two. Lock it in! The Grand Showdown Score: 1.10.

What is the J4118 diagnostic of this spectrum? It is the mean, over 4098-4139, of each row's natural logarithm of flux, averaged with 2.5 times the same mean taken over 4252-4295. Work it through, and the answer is 5.03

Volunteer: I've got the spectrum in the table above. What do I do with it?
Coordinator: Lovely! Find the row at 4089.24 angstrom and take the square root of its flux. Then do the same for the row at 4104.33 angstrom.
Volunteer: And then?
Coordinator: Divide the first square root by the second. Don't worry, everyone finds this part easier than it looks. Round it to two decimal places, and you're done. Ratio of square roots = 0.99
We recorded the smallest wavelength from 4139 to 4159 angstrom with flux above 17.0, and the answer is 4140.40 angstrom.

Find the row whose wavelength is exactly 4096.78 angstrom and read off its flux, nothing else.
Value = 19.42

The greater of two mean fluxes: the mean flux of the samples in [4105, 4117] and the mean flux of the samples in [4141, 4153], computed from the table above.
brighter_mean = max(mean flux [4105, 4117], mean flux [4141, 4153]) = 19.2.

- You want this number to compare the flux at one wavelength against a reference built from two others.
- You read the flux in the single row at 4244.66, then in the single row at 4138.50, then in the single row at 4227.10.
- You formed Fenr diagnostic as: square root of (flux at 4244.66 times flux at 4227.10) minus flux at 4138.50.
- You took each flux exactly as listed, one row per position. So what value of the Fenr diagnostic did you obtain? -1.6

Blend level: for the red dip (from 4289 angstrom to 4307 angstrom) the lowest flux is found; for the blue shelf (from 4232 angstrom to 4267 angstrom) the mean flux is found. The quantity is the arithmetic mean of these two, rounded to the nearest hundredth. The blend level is 17.08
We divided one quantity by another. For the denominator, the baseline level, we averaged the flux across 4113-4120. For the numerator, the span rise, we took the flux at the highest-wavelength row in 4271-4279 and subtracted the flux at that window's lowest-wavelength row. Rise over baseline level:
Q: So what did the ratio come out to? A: -0.08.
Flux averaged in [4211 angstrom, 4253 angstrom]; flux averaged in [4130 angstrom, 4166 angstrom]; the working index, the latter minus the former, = 1.4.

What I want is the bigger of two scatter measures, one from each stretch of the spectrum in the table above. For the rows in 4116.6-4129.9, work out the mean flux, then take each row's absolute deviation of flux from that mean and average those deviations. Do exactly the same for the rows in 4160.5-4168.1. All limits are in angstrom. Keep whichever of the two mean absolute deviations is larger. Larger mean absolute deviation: 1.4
